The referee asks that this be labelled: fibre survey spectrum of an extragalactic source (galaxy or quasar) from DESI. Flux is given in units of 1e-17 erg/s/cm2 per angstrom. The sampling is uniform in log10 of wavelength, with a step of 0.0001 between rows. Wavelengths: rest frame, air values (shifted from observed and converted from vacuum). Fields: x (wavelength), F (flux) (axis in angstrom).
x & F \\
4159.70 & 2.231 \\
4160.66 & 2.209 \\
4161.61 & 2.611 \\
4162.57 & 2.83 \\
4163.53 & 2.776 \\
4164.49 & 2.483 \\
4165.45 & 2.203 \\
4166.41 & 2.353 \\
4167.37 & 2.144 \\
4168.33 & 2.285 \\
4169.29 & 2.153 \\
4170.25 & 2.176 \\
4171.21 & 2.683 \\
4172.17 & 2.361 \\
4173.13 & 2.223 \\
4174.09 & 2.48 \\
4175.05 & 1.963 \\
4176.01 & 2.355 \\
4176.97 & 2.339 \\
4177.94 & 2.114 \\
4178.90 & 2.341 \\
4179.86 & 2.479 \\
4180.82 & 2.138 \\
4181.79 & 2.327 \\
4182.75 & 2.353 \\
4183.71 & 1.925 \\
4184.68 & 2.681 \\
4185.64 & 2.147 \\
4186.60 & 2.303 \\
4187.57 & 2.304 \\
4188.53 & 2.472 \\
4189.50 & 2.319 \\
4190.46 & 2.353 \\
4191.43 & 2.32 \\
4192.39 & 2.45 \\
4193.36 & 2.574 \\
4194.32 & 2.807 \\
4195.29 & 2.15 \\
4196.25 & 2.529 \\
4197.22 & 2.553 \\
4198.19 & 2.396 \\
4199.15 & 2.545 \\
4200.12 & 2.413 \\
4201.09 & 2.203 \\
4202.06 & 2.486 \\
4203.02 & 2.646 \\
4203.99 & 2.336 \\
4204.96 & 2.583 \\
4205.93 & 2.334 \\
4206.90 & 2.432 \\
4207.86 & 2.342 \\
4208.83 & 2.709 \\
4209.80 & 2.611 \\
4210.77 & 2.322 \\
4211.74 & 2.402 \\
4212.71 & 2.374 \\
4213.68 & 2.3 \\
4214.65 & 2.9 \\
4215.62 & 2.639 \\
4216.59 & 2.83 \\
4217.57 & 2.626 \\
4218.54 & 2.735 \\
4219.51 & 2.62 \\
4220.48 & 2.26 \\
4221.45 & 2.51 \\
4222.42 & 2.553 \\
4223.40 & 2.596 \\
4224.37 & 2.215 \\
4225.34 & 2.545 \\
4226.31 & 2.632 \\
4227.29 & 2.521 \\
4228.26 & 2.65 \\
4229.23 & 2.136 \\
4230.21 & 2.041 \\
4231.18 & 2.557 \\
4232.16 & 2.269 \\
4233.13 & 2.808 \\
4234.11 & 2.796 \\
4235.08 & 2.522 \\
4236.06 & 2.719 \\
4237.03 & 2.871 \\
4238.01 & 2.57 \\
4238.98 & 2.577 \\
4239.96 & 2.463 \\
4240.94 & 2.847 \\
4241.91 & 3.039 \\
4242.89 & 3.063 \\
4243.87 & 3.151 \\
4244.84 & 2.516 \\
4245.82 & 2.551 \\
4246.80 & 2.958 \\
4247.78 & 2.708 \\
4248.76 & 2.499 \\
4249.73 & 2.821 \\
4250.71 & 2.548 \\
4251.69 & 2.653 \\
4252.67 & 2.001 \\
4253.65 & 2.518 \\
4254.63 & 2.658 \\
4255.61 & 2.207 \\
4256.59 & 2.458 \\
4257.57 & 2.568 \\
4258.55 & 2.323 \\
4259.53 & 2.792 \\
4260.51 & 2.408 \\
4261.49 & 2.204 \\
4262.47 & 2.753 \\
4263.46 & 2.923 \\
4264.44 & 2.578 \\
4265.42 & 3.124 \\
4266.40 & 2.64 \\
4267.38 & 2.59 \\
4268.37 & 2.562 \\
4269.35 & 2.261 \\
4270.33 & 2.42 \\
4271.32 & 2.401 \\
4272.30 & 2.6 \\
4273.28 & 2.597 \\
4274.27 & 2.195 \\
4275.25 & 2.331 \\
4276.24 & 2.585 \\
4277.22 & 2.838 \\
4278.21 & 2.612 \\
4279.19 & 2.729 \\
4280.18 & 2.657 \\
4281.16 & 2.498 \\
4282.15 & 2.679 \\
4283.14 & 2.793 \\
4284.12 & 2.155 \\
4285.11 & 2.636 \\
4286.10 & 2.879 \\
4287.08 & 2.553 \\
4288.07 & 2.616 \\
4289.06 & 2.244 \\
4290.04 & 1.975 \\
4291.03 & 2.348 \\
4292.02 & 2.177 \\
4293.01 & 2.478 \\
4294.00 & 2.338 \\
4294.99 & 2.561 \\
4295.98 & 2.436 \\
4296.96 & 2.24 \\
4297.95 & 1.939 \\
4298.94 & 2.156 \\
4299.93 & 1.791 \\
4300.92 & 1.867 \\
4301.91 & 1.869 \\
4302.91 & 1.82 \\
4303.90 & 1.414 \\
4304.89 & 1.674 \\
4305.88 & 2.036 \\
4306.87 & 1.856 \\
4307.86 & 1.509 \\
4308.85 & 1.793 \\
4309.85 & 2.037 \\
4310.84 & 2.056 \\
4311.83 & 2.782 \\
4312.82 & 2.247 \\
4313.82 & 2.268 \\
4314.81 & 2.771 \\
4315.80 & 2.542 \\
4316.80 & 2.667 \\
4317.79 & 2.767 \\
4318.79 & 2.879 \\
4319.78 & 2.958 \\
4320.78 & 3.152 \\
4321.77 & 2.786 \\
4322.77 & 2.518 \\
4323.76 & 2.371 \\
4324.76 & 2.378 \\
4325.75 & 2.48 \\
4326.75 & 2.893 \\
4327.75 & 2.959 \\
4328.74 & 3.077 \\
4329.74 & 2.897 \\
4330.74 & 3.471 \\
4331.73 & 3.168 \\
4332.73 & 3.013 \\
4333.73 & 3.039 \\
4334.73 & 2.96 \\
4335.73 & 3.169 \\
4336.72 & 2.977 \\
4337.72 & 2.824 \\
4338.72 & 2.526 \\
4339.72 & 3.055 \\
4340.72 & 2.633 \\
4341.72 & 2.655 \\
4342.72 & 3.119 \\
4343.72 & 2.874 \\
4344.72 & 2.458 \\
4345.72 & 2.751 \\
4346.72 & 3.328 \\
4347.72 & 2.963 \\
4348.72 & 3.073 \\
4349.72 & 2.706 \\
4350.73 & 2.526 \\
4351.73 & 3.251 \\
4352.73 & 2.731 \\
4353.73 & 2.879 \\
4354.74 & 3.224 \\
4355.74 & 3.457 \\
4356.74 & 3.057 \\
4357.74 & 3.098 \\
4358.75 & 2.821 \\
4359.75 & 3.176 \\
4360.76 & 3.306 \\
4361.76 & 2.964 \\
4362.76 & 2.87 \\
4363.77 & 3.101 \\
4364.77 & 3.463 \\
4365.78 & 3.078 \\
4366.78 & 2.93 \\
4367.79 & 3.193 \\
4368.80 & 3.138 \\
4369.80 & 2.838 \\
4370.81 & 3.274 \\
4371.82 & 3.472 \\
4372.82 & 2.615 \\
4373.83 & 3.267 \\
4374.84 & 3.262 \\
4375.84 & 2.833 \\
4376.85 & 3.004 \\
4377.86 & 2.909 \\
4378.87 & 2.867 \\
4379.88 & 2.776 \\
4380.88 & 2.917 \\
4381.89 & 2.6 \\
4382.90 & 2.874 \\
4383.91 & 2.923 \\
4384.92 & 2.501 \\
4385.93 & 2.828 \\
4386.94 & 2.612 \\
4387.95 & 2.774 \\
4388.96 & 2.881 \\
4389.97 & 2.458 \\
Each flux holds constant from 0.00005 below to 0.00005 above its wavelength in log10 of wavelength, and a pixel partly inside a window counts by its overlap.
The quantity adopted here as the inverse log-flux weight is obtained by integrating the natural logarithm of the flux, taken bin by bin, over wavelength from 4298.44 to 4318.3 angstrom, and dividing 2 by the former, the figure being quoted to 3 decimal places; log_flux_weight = 0.140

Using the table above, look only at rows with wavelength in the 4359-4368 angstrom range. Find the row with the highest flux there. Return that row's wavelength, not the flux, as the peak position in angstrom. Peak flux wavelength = 4364.77 angstrom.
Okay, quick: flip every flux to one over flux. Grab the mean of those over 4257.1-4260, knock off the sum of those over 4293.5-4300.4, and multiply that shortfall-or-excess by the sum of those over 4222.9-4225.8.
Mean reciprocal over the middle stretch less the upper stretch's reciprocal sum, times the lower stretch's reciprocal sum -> -3.5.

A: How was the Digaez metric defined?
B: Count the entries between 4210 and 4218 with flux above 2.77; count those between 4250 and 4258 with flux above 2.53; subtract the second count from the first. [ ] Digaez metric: -2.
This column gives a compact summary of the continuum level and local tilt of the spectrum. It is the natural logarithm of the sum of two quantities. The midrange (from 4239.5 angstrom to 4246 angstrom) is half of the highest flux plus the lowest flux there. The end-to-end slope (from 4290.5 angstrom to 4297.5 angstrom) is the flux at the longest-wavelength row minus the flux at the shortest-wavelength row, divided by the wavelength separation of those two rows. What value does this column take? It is 1.03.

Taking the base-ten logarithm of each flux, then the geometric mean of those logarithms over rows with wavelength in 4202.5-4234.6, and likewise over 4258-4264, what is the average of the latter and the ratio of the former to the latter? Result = 0.692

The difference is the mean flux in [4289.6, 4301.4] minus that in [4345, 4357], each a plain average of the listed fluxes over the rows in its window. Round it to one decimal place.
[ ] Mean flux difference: -0.8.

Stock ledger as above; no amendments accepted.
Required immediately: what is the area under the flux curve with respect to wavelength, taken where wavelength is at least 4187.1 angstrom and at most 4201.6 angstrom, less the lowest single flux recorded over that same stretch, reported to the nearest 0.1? 33.0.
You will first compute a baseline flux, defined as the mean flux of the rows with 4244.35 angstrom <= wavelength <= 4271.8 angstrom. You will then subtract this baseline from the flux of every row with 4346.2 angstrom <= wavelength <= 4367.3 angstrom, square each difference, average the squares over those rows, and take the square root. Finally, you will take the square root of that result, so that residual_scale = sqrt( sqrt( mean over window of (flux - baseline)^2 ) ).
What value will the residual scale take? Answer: 0.74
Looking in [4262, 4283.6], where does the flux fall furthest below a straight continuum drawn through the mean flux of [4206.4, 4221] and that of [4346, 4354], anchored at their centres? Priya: 4274.27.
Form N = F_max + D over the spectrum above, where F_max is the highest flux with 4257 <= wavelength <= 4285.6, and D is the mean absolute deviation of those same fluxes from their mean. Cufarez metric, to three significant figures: 3.30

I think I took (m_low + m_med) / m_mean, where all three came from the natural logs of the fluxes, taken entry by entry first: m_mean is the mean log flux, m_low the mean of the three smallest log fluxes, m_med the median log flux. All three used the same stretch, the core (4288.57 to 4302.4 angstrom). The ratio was 1.82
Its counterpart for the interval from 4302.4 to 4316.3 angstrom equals 1.62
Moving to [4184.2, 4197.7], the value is 1.88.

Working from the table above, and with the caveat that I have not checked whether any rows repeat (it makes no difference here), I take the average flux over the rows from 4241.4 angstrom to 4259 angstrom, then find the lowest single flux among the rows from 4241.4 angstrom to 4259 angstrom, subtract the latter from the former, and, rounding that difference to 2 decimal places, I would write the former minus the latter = 0.62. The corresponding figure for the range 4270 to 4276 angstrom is 0.23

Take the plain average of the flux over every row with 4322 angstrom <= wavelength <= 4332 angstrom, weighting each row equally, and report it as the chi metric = 2.8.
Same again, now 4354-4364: 3.1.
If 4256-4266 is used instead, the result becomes 2.6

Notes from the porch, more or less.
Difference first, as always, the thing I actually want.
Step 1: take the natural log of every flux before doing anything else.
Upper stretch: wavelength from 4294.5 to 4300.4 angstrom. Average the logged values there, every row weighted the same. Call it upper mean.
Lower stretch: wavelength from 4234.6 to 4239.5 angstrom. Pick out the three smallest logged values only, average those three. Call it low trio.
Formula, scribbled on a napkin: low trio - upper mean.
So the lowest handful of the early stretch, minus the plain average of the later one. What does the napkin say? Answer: 0.16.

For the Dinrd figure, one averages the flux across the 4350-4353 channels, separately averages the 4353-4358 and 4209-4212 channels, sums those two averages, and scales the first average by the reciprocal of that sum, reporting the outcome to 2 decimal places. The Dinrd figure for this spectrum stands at 0.51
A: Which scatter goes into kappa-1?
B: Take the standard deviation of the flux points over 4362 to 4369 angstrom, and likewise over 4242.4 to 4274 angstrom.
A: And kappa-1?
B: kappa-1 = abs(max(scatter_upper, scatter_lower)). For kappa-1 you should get 0.26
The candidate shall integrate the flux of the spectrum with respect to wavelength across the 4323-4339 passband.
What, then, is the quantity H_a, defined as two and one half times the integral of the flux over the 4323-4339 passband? 115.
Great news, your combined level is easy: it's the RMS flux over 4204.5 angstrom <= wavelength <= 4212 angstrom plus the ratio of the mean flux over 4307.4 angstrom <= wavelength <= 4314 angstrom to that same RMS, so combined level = 3.32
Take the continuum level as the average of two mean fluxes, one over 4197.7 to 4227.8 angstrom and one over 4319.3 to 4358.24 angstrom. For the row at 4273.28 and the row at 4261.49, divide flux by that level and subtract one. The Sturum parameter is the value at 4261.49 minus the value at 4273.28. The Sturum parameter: -0.15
